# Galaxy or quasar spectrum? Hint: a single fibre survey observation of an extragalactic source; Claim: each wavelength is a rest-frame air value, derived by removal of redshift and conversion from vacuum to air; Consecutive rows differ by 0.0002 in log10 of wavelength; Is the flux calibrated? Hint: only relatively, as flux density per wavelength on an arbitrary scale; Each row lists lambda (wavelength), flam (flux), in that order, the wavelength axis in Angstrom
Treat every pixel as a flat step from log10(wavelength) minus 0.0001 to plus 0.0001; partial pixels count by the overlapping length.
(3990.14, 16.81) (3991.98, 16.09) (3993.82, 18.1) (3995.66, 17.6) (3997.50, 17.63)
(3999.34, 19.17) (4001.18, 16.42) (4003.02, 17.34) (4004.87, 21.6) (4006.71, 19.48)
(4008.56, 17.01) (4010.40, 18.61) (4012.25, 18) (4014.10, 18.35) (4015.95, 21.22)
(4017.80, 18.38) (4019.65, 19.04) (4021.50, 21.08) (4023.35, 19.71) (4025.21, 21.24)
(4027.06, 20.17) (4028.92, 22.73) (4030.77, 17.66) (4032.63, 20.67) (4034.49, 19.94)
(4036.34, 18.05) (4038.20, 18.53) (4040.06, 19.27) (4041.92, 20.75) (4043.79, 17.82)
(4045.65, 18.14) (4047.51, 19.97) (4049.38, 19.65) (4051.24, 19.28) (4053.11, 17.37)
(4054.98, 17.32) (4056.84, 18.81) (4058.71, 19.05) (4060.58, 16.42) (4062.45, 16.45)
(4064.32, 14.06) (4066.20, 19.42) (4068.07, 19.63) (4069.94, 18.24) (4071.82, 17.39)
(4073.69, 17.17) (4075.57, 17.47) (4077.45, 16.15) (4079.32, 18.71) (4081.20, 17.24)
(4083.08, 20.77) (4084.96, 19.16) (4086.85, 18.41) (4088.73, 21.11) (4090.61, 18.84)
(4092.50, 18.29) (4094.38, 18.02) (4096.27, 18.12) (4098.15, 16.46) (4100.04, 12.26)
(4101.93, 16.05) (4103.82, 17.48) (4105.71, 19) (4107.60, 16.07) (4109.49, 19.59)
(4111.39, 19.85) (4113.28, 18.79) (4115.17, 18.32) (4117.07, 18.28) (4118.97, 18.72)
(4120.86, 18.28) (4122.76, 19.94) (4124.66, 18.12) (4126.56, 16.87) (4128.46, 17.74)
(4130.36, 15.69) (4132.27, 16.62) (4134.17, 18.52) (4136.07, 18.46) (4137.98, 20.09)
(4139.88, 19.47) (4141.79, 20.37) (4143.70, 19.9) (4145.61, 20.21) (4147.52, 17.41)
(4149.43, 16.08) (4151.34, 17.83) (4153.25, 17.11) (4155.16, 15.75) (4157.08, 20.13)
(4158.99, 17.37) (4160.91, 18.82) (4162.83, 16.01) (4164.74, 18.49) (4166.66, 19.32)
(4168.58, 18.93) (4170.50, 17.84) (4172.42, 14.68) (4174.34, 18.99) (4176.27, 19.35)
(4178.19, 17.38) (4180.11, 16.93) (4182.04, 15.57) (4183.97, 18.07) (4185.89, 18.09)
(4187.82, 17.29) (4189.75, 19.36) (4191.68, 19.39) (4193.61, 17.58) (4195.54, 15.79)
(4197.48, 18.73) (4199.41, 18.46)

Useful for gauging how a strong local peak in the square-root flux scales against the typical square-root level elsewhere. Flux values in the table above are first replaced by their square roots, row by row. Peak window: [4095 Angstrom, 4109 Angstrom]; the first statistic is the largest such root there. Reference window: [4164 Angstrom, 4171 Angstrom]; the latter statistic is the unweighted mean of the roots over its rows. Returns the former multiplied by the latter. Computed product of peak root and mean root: 18.8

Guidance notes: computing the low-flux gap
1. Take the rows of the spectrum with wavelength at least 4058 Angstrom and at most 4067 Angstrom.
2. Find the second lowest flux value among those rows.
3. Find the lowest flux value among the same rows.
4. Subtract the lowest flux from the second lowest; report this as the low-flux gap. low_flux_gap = 2.4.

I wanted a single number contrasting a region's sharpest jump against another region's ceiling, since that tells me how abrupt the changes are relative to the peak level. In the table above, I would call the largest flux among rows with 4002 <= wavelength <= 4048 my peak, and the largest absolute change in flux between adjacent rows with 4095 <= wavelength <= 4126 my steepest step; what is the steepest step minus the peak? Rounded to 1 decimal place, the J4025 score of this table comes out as -18.5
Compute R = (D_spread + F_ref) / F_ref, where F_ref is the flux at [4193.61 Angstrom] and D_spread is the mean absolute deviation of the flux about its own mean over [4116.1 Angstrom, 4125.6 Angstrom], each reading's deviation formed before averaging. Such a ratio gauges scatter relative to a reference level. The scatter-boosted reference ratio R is 1.03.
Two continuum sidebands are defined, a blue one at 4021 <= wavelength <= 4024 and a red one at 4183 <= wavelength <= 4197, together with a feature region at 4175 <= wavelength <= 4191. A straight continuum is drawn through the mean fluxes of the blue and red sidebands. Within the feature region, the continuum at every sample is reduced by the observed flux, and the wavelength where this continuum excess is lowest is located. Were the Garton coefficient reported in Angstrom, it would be 4189.75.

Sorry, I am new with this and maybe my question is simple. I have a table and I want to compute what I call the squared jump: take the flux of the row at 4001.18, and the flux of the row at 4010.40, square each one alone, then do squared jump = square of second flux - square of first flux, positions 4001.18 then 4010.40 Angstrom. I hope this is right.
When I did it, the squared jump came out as 77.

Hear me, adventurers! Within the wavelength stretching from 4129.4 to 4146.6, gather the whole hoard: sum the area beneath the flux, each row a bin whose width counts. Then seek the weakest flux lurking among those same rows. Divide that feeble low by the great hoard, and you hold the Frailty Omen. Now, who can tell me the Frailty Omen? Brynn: 0.049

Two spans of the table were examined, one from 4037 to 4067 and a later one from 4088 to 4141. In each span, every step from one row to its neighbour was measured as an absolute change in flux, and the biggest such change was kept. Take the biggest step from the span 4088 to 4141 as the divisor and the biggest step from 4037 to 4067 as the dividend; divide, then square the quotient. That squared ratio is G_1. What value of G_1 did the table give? 1.63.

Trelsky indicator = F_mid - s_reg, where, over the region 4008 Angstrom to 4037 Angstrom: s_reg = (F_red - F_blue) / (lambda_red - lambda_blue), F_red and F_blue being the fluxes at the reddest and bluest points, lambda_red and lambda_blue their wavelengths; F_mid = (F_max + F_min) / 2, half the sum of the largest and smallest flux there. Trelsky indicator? 19.8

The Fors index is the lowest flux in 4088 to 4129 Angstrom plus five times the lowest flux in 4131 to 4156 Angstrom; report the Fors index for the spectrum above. 91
